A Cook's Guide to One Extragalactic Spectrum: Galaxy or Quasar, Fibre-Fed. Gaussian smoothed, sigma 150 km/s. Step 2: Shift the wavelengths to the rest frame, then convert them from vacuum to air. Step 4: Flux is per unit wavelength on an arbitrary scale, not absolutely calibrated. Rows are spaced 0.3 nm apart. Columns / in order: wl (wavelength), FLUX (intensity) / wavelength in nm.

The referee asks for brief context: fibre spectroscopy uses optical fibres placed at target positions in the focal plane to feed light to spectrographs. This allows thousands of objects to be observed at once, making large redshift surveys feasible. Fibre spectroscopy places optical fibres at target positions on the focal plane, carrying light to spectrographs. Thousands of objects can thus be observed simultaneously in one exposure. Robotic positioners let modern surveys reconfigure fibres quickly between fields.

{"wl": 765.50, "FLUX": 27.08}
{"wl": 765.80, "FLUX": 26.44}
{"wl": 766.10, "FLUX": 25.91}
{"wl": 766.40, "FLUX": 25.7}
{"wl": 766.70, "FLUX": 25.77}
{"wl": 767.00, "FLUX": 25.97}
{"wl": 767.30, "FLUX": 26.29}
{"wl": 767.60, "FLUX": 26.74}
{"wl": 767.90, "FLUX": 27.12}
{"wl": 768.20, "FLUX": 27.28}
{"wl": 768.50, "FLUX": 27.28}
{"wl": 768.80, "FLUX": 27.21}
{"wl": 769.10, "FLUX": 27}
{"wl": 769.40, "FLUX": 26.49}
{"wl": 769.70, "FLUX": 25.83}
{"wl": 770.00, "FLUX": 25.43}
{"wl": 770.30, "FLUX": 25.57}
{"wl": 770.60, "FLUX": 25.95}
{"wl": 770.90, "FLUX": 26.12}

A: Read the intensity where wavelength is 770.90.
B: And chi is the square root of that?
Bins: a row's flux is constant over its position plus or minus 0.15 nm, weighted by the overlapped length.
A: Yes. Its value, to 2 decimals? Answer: 5.11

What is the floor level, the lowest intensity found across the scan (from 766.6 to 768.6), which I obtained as 25.77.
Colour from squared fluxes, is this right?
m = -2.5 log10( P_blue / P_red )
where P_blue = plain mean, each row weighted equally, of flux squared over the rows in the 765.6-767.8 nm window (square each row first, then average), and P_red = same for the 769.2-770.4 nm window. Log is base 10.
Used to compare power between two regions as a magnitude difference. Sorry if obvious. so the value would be -0.02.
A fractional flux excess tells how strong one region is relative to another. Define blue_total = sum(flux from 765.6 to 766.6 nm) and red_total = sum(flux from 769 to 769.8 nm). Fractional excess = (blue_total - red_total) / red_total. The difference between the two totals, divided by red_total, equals -0.016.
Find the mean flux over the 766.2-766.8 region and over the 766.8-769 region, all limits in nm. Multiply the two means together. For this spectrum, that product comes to 691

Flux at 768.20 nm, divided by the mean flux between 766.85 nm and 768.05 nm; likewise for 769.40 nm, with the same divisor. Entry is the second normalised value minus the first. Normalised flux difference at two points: -0.03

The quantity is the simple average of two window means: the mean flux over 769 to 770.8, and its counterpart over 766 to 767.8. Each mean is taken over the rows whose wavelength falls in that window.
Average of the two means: 26.1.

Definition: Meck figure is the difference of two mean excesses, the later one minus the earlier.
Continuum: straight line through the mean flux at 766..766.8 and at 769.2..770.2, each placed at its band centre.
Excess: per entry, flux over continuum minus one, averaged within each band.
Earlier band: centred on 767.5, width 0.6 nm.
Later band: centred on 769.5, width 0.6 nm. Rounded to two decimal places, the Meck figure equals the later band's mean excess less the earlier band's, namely -0.02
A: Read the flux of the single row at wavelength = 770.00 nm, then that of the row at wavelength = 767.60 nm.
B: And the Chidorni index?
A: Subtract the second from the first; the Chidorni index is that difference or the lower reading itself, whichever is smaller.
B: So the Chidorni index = -1.3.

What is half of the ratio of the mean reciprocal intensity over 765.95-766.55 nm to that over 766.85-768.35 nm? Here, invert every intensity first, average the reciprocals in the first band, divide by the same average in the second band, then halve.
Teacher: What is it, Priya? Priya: 0.517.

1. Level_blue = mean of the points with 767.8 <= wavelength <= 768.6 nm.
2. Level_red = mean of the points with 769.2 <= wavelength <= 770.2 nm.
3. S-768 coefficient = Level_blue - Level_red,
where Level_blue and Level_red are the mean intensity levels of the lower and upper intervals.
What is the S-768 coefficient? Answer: 1.3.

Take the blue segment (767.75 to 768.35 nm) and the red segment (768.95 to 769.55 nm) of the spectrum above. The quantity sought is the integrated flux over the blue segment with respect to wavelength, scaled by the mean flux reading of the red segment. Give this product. 436.5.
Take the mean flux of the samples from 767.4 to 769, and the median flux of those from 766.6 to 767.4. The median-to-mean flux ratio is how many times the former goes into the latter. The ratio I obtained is 0.96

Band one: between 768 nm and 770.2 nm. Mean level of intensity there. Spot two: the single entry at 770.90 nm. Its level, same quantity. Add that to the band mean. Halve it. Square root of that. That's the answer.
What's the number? 5.14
